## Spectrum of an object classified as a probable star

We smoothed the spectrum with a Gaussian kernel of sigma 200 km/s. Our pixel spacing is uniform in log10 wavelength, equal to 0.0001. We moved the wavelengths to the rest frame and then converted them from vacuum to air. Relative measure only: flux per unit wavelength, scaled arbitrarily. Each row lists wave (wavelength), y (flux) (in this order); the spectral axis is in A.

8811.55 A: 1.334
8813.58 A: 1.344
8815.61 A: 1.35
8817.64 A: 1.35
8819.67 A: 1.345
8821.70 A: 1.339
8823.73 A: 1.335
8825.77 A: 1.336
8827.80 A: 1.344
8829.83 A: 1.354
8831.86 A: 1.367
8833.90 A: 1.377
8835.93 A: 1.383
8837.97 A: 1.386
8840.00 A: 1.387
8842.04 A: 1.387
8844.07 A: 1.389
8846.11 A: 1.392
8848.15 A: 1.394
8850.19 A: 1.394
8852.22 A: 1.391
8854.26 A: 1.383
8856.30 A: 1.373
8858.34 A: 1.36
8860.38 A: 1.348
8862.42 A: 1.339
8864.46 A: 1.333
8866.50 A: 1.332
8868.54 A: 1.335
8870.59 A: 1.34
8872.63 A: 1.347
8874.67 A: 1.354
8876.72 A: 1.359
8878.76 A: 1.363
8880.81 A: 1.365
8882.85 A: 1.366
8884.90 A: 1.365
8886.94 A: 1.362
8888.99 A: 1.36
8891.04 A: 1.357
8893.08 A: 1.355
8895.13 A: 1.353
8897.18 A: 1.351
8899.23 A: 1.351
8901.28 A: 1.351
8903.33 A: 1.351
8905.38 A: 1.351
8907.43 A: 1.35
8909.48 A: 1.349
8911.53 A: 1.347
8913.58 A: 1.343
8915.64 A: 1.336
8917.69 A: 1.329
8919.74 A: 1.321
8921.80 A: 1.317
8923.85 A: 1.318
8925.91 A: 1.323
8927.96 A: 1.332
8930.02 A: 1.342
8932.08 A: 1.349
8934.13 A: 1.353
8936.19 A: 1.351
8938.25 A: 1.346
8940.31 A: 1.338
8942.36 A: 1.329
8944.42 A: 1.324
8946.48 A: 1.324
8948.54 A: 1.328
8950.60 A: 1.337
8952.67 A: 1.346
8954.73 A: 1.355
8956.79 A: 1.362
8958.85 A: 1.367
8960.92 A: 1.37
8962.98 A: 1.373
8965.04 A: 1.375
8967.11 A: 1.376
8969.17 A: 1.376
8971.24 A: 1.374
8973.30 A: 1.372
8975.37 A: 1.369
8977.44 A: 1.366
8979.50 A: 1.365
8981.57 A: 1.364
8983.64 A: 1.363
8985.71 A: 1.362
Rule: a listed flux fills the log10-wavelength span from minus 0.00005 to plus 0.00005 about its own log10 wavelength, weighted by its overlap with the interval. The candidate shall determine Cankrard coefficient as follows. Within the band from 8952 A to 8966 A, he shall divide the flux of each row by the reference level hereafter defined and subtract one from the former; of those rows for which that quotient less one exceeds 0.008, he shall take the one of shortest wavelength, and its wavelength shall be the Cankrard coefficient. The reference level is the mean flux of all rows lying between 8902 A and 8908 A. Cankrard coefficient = 8956.79 A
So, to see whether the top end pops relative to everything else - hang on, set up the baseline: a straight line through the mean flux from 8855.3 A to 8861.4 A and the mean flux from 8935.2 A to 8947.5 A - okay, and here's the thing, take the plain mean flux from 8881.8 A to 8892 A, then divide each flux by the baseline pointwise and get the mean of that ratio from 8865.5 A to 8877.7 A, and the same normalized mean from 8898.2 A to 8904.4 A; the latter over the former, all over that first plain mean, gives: 0.743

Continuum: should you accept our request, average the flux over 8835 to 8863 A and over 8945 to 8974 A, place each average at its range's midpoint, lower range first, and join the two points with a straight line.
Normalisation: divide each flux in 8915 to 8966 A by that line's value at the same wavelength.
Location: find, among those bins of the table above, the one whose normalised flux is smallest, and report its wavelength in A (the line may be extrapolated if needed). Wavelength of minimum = 8921.80 A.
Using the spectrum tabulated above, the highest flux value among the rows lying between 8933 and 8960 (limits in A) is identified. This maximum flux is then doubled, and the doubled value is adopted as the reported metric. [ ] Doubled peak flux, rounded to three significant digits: 2.73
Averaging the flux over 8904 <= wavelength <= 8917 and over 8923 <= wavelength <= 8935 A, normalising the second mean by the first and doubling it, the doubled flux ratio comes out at 1.99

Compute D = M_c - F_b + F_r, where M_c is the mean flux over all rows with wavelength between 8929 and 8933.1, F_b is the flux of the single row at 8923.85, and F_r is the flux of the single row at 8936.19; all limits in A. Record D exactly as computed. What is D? 1.38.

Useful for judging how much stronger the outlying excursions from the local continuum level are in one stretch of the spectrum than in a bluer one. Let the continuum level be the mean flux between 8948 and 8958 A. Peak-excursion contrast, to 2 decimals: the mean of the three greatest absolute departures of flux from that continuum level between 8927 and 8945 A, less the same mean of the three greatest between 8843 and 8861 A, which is -0.03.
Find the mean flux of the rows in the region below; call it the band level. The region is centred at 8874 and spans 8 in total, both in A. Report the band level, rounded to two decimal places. 1.35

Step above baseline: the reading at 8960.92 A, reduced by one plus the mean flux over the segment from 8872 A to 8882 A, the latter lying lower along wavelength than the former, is -0.99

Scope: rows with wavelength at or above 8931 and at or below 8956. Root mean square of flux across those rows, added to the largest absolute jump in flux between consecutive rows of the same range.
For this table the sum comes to 1.35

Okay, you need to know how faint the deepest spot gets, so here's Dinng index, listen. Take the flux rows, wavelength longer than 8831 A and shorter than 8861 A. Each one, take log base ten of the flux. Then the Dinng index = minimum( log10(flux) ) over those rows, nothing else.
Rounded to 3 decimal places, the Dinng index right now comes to 0.130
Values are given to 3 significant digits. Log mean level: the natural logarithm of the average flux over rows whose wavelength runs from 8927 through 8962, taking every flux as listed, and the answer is 0.296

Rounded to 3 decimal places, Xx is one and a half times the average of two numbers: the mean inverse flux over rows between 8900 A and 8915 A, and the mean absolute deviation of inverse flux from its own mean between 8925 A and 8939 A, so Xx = 0.560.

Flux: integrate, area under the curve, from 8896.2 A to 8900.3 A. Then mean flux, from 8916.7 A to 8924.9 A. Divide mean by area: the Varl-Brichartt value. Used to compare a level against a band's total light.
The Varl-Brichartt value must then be 0.239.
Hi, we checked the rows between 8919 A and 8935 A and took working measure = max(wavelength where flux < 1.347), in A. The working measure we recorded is 8930.02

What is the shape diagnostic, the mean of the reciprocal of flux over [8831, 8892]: 0.732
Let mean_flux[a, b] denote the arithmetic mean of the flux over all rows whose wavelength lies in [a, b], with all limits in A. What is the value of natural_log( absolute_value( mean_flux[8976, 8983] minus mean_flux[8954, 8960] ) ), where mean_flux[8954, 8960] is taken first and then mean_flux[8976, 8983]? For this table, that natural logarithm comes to -5.6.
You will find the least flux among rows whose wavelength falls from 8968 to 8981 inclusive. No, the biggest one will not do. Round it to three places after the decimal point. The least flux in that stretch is 1.365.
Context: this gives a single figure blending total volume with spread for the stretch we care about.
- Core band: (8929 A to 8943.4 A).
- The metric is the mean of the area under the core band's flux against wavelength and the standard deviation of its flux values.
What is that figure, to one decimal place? 9.7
